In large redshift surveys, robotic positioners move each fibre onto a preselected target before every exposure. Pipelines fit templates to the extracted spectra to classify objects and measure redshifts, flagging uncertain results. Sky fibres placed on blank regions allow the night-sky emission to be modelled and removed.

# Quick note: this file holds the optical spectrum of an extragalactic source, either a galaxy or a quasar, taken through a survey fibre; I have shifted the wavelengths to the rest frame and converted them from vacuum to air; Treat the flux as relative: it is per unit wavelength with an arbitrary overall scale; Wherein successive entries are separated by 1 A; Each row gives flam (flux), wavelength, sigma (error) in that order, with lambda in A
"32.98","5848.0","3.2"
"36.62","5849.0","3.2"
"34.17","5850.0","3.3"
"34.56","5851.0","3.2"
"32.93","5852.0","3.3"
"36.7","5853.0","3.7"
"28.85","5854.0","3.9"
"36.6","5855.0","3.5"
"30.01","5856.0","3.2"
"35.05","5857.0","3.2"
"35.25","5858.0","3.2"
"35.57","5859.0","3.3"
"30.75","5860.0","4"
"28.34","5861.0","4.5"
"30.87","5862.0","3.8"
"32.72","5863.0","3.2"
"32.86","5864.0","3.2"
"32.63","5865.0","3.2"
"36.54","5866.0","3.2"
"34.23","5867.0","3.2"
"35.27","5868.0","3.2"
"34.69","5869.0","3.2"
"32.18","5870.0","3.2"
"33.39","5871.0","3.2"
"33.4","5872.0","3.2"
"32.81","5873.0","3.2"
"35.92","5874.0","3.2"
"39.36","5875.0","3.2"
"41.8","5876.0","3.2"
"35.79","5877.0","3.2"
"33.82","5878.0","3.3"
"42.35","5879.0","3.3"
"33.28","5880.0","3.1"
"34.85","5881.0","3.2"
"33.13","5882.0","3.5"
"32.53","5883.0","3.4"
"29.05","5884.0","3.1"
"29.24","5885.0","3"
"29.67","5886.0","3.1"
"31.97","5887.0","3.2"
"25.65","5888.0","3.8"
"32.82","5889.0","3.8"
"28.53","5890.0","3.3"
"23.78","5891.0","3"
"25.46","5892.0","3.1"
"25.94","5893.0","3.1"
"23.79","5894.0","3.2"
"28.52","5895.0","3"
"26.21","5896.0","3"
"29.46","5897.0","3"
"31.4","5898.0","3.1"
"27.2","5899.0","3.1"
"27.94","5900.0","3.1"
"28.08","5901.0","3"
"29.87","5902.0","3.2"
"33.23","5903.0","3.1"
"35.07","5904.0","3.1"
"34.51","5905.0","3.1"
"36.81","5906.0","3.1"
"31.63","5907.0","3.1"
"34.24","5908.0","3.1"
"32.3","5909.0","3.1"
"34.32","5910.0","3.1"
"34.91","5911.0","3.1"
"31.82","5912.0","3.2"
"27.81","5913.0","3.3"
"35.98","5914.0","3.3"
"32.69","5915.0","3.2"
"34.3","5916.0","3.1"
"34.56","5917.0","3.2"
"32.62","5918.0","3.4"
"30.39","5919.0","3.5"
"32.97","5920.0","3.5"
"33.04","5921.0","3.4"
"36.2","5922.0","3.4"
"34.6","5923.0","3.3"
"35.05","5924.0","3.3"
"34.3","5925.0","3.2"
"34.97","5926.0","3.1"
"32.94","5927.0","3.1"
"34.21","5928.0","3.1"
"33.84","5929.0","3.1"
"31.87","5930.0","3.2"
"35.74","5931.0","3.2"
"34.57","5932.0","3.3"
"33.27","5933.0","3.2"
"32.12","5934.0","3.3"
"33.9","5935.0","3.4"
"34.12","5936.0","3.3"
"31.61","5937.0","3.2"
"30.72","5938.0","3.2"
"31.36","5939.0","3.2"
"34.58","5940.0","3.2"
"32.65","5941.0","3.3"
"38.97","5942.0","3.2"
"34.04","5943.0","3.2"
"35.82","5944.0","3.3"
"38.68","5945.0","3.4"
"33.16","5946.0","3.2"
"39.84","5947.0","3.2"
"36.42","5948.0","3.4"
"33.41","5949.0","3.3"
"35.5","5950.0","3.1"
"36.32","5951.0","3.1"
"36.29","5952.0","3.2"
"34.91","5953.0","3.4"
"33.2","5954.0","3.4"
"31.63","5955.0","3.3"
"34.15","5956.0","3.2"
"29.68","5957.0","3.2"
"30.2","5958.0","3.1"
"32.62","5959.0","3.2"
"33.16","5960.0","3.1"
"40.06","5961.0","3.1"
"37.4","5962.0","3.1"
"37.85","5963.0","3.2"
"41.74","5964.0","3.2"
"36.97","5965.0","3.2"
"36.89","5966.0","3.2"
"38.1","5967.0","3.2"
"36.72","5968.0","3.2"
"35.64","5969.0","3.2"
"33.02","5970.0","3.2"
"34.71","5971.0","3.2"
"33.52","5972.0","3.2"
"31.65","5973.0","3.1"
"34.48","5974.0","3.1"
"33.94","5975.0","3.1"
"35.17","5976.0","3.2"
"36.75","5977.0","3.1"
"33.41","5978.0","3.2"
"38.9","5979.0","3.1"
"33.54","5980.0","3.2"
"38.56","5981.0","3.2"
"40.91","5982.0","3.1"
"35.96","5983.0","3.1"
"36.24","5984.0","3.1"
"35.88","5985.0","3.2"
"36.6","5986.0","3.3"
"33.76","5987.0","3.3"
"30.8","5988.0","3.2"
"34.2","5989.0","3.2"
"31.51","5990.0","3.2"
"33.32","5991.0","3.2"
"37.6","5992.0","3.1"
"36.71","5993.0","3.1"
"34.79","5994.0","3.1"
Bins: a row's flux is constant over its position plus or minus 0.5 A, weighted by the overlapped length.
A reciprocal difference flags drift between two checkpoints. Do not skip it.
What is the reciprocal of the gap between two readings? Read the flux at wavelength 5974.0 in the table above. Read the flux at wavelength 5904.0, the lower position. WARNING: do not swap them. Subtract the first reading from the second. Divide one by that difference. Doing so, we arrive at 1.7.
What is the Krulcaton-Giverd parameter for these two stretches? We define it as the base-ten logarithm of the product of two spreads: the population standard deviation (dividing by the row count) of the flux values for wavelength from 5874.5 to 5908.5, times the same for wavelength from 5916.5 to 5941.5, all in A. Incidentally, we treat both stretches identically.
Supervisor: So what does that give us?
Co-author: 0.84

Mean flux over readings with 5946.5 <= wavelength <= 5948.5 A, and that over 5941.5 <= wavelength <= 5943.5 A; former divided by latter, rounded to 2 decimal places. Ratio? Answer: 1.04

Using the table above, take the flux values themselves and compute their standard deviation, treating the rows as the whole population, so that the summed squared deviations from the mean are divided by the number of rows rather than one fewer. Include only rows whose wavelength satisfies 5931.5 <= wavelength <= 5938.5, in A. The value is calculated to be 1.3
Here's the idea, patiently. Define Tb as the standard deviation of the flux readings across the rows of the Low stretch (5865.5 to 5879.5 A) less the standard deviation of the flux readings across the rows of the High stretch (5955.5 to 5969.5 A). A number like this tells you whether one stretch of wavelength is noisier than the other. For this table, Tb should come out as -0.3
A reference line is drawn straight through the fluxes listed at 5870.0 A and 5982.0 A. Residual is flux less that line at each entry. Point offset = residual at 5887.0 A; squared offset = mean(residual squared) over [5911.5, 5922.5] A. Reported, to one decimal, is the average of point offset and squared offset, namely 5.9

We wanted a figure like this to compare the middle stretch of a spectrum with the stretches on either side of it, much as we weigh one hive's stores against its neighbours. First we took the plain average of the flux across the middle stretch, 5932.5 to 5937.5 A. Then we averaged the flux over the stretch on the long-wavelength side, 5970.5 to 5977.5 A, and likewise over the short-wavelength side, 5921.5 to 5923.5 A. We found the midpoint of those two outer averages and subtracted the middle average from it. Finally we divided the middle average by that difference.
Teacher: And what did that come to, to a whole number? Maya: 18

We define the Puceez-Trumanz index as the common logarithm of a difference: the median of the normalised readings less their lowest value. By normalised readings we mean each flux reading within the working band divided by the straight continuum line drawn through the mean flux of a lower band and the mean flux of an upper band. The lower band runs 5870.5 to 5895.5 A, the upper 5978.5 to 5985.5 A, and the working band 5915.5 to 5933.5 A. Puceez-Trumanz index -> -1.00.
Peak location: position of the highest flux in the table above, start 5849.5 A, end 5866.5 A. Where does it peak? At 5853.0 A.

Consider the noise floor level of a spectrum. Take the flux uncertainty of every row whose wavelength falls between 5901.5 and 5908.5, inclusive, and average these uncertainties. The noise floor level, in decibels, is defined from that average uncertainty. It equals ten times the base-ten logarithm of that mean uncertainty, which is 4.93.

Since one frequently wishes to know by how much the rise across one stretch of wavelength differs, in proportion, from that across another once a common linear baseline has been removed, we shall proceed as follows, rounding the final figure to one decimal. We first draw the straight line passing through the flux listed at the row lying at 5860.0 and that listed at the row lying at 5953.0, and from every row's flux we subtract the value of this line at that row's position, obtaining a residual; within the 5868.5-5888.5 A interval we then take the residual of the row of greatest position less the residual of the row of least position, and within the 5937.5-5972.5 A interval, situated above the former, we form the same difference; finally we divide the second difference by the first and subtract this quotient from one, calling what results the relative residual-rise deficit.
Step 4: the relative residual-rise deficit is 1.1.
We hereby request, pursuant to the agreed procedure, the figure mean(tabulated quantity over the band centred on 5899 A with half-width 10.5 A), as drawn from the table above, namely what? 29.8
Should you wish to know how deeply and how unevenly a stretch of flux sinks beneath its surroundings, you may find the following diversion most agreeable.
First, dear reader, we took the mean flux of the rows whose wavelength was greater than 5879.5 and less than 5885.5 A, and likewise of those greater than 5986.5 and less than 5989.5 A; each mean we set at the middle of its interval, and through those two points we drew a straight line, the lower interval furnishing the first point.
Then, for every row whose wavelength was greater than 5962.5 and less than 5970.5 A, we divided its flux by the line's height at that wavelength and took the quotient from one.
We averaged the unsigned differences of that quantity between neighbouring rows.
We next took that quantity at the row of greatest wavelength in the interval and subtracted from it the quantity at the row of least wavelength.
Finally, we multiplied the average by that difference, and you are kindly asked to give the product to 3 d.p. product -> 0.010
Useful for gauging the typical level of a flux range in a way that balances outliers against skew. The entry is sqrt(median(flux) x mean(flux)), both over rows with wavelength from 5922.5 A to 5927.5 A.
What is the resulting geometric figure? 34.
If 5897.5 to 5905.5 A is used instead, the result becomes 31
